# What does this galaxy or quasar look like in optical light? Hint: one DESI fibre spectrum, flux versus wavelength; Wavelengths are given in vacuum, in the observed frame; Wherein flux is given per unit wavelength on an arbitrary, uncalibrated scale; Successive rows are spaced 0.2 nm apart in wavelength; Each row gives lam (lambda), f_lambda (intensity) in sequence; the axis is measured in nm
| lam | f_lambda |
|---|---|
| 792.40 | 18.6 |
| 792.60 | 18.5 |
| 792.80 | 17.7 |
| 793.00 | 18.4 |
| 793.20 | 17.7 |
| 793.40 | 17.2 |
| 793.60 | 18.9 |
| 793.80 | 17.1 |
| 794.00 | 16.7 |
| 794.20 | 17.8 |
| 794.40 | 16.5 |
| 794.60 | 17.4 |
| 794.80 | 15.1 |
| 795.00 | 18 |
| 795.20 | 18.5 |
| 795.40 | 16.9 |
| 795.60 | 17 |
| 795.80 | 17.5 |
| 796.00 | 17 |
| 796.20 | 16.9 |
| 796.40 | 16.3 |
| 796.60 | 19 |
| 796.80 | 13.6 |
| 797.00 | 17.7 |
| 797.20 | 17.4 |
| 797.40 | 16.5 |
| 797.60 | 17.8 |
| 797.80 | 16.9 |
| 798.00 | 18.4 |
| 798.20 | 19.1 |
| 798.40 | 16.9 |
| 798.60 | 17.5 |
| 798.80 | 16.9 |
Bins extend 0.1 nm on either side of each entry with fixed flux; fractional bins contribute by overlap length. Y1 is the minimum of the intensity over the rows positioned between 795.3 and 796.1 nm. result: 16.9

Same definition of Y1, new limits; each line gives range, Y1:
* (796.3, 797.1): 13.6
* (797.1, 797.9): 16.5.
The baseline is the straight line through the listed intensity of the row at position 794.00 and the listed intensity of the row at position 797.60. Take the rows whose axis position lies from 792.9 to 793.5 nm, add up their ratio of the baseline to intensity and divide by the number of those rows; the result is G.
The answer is 0.93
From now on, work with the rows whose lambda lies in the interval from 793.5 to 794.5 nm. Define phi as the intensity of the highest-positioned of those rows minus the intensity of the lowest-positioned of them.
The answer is -2.4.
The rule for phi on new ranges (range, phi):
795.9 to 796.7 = 2.0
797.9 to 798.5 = -1.5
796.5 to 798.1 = -0.6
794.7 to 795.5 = 1.8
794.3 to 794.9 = -1.4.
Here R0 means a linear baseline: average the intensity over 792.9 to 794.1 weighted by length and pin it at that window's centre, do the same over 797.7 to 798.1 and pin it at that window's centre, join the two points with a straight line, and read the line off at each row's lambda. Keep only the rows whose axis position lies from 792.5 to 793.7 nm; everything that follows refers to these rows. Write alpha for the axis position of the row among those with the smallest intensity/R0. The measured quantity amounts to 793.40 nm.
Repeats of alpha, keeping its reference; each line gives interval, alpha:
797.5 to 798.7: 797.80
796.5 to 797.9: 796.80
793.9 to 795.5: 794.80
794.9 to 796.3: 795.40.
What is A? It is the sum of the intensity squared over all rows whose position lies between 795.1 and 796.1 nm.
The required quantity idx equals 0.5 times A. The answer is 756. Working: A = 1512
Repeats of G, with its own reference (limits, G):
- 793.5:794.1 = 0.95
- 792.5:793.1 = 0.90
